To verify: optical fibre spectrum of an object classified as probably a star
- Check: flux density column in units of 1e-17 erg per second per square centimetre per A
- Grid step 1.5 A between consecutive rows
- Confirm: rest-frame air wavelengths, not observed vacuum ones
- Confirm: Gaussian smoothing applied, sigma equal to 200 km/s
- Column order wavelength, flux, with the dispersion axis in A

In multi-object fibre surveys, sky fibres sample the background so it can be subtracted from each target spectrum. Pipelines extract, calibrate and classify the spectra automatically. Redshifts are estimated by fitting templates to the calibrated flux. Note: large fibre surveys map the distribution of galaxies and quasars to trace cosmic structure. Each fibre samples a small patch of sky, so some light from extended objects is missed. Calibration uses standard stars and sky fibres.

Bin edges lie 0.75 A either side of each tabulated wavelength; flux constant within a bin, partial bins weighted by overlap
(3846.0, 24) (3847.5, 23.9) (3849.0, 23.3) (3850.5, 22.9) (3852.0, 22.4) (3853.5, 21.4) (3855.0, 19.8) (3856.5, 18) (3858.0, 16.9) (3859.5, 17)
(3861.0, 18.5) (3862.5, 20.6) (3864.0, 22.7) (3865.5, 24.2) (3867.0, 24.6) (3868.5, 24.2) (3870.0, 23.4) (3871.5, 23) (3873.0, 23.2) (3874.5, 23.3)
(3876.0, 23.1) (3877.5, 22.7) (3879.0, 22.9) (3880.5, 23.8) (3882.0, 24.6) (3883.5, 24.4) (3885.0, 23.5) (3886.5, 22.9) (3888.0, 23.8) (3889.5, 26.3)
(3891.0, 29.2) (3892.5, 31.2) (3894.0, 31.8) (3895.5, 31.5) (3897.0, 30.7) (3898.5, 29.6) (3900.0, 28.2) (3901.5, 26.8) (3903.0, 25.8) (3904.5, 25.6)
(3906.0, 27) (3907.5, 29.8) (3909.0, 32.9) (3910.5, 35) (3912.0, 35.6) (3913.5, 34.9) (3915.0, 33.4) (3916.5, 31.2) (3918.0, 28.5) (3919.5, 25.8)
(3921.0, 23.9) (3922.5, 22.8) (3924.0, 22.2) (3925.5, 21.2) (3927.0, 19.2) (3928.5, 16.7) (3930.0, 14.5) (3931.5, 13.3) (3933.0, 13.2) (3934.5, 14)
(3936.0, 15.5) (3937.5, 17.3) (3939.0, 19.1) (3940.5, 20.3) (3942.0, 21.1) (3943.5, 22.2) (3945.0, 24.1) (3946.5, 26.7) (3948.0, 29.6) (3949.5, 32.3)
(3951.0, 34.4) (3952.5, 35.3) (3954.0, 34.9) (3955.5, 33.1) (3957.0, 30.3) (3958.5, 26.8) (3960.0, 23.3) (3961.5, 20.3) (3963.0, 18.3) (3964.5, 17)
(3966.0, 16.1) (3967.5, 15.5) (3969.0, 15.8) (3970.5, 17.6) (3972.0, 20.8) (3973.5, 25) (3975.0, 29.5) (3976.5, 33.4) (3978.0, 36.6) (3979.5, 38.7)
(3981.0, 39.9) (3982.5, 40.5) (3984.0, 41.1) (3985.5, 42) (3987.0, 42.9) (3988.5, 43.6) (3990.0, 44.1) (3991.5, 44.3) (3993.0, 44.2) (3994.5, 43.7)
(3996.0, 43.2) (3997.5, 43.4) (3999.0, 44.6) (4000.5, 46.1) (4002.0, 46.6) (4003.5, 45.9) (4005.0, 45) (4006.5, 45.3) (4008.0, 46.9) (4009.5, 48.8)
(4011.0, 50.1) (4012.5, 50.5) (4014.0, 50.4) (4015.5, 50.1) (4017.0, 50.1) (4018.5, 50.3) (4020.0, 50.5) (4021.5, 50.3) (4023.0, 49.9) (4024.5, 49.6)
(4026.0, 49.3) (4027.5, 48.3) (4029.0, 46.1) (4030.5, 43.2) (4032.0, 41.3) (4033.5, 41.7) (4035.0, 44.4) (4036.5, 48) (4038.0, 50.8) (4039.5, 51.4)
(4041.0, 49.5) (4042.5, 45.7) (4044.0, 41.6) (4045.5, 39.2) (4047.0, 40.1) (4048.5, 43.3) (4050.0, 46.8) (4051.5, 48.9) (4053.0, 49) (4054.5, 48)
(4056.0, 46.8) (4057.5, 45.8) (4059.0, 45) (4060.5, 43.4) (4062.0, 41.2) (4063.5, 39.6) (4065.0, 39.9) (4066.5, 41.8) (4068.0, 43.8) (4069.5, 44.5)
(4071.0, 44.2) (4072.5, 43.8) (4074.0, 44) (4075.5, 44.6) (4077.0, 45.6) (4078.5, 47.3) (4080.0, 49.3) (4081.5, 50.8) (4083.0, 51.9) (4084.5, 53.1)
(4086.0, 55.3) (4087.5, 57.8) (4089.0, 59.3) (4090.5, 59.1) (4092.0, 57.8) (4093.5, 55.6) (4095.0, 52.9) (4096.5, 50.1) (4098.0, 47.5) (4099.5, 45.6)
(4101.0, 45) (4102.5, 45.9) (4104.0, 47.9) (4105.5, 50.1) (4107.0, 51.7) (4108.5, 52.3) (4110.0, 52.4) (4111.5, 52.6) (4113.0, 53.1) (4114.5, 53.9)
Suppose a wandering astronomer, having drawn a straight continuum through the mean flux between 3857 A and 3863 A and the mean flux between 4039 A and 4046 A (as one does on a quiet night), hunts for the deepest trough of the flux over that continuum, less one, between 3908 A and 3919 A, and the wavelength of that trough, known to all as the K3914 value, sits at 3918.0 A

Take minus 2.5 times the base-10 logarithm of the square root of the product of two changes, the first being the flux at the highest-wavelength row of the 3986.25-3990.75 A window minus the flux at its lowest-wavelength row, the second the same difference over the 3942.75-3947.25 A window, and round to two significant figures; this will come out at -0.92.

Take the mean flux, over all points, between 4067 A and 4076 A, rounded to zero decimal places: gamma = 44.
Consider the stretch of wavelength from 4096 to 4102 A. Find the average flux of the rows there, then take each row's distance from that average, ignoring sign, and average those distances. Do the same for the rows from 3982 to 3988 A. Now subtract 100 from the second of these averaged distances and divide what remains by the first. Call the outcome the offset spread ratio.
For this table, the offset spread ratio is -57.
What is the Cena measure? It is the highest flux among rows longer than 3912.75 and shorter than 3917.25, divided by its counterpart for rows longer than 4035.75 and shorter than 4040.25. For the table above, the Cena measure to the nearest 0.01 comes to 0.68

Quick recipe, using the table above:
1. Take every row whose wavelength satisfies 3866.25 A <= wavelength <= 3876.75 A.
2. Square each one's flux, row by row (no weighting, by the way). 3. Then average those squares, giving 555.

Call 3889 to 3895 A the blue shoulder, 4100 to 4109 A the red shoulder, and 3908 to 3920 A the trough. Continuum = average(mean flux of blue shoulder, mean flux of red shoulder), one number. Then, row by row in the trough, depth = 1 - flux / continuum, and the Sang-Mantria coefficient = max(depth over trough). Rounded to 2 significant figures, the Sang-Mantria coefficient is 0.34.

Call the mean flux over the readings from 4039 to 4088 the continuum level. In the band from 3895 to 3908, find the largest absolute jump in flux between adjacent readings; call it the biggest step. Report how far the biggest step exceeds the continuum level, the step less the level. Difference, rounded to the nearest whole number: -43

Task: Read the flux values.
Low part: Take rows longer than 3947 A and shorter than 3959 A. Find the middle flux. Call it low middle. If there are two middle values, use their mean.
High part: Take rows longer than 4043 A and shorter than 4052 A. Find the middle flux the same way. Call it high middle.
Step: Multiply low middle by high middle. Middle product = 1388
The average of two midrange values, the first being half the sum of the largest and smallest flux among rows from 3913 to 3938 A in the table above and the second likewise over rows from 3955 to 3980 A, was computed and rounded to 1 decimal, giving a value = 25.6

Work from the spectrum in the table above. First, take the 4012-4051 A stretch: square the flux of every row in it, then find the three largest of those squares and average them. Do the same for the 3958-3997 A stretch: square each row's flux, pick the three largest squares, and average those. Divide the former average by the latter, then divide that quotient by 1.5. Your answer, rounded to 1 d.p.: 0.9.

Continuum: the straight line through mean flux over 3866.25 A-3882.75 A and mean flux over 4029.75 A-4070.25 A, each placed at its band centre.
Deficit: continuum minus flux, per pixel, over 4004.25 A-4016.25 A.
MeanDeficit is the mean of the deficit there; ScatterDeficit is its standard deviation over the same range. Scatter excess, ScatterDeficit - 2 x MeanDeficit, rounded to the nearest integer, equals 19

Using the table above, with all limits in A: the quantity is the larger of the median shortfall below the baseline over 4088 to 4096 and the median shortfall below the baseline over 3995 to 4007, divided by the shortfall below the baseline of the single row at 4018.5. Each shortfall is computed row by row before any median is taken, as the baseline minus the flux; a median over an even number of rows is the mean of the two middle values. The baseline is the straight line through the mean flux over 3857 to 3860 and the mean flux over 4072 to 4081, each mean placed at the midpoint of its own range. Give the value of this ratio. 0.73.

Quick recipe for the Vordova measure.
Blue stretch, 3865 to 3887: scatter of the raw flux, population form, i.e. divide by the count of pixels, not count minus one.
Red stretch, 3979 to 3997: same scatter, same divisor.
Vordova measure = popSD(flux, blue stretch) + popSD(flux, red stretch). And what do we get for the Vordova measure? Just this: 2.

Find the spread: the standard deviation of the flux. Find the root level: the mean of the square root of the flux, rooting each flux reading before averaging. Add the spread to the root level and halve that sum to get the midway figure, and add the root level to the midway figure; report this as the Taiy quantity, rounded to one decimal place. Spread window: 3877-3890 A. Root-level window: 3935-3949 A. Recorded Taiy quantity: 7.5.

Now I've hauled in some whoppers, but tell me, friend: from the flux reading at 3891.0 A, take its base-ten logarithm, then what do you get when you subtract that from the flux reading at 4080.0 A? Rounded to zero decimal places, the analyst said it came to 48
